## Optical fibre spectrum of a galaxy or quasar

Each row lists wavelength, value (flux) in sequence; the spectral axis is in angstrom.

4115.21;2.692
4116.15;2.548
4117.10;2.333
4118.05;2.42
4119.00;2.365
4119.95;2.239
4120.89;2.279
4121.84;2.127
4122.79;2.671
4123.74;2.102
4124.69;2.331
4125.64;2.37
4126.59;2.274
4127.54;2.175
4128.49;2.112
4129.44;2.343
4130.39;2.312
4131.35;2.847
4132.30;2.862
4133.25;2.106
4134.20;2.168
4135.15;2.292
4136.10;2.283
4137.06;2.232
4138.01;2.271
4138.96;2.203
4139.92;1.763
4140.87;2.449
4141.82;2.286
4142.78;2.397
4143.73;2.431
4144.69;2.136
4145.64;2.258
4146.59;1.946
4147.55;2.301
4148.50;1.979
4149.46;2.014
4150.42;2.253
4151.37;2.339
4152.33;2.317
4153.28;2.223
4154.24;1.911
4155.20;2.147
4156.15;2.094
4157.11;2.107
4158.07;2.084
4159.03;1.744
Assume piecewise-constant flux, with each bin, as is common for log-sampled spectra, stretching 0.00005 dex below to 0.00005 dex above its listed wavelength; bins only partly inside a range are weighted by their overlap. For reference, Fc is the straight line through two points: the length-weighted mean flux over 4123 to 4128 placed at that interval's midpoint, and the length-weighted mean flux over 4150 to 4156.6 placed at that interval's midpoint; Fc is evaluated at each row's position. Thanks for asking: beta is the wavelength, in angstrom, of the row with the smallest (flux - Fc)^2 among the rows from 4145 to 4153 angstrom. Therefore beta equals 4145.64 angstrom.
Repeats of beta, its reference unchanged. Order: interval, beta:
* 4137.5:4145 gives 4138.96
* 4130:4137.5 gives 4137.06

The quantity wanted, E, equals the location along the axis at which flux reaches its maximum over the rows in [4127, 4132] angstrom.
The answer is 4131.35 angstrom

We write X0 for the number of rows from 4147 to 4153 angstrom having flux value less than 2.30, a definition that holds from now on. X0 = 3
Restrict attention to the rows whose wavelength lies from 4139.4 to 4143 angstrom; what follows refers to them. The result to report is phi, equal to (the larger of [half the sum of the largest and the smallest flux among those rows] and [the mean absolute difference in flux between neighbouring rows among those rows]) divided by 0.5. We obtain 4.21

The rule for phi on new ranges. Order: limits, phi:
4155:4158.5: 4.23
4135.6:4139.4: 4.49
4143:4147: 4.38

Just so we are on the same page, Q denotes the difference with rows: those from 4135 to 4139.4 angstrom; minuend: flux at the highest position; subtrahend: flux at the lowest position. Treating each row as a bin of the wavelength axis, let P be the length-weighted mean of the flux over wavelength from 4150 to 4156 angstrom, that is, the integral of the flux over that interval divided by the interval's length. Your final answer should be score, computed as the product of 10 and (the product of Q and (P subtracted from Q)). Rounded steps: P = 2.19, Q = -0.09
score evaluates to 2.0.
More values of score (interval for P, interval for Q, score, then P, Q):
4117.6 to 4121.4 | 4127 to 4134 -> 1.7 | 2.33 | -0.07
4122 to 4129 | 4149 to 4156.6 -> -1.8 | 2.28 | 0.08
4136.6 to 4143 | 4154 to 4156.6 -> -3.7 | 2.22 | 0.18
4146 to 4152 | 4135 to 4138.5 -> 0.5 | 2.14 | -0.02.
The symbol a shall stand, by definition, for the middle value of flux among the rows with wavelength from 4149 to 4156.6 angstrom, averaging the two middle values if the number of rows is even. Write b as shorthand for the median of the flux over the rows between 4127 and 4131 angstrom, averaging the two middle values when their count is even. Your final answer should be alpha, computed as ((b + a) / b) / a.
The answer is 0.90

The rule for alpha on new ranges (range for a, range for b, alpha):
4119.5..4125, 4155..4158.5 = 0.92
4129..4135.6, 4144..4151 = 0.90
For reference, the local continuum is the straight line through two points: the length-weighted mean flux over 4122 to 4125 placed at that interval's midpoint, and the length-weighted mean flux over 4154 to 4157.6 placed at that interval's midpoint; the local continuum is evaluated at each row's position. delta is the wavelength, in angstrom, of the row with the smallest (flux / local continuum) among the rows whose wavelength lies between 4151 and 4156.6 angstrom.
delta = 4154.24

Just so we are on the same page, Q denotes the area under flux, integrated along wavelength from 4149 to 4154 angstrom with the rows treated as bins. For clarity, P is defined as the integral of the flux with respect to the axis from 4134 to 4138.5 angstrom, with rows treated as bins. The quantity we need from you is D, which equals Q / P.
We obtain 1.09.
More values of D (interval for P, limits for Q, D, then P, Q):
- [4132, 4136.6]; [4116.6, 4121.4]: 1.05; 10.7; 11.2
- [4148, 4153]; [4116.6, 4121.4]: 1.02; 10.9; 11.2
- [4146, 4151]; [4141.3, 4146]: 1.03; 10.5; 10.8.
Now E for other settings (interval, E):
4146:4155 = 4151.37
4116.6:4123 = 4122.79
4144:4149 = 4147.55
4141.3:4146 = 4143.73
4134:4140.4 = 4135.15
